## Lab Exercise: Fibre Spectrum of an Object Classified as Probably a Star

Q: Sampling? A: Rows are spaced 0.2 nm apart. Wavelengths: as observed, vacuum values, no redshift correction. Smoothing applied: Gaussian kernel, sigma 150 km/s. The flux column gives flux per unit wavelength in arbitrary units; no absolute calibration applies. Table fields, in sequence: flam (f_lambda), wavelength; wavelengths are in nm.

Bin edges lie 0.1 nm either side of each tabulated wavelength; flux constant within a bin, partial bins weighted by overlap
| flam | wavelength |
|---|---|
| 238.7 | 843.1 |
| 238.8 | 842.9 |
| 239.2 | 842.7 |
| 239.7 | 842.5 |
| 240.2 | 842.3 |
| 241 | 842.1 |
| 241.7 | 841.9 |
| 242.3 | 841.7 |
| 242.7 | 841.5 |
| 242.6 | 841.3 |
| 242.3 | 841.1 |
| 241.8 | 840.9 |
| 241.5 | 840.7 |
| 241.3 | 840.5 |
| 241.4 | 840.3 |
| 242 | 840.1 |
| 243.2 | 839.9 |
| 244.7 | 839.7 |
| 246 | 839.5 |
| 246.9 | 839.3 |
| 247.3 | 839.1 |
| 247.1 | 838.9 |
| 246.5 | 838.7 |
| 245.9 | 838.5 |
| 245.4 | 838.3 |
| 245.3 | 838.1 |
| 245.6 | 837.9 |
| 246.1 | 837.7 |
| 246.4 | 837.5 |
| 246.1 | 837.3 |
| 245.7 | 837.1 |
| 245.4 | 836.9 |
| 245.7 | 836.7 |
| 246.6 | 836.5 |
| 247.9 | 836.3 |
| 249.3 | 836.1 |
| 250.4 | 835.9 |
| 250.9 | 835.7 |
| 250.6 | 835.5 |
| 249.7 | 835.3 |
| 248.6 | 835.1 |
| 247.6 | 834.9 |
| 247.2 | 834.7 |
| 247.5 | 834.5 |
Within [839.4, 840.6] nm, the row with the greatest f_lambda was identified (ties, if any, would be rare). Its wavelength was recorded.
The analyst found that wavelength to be 839.5 nm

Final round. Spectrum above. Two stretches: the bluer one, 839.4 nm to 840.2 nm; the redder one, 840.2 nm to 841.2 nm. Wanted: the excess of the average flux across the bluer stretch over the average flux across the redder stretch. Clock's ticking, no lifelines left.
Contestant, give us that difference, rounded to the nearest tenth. 2.3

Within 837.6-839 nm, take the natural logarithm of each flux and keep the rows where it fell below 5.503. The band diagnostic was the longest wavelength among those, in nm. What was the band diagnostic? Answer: 838.3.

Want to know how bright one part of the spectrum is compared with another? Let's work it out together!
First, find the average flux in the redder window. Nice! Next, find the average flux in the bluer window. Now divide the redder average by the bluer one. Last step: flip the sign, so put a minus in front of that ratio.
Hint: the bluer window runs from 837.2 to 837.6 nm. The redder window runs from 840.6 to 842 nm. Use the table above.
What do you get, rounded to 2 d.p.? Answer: -0.98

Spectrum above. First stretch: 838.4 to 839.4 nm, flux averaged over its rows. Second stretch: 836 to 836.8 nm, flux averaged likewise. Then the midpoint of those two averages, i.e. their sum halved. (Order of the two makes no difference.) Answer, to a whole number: 247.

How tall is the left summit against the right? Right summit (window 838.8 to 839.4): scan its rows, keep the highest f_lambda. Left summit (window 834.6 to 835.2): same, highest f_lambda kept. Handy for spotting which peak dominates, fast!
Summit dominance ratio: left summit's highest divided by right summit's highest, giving 1.01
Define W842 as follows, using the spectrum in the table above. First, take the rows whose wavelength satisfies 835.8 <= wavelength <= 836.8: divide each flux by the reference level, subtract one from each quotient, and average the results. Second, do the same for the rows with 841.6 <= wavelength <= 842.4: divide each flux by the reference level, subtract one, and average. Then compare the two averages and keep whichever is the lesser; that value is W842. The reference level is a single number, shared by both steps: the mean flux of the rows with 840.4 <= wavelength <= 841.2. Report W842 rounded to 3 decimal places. -0.002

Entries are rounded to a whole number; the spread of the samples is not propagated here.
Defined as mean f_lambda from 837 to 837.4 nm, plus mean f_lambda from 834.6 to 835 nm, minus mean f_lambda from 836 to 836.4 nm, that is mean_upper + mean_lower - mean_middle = 245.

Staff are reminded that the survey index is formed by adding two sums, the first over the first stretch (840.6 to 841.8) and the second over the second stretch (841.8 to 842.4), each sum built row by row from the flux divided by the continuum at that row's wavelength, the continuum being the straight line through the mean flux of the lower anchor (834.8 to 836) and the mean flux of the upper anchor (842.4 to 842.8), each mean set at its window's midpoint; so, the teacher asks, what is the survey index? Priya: 9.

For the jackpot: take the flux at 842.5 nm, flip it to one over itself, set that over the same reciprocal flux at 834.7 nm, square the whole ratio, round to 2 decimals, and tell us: 1.06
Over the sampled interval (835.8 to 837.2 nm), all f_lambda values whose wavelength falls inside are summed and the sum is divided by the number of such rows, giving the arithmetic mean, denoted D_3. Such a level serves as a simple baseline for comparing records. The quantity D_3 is 247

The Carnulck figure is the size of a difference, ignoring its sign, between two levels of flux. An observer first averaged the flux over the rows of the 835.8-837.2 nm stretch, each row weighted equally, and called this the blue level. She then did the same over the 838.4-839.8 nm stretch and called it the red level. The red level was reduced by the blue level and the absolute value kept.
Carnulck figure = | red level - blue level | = 1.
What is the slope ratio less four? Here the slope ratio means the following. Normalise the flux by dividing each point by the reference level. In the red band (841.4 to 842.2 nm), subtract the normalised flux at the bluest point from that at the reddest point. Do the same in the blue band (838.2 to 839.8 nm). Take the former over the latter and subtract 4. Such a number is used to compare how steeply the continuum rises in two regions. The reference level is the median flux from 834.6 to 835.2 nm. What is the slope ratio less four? -2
